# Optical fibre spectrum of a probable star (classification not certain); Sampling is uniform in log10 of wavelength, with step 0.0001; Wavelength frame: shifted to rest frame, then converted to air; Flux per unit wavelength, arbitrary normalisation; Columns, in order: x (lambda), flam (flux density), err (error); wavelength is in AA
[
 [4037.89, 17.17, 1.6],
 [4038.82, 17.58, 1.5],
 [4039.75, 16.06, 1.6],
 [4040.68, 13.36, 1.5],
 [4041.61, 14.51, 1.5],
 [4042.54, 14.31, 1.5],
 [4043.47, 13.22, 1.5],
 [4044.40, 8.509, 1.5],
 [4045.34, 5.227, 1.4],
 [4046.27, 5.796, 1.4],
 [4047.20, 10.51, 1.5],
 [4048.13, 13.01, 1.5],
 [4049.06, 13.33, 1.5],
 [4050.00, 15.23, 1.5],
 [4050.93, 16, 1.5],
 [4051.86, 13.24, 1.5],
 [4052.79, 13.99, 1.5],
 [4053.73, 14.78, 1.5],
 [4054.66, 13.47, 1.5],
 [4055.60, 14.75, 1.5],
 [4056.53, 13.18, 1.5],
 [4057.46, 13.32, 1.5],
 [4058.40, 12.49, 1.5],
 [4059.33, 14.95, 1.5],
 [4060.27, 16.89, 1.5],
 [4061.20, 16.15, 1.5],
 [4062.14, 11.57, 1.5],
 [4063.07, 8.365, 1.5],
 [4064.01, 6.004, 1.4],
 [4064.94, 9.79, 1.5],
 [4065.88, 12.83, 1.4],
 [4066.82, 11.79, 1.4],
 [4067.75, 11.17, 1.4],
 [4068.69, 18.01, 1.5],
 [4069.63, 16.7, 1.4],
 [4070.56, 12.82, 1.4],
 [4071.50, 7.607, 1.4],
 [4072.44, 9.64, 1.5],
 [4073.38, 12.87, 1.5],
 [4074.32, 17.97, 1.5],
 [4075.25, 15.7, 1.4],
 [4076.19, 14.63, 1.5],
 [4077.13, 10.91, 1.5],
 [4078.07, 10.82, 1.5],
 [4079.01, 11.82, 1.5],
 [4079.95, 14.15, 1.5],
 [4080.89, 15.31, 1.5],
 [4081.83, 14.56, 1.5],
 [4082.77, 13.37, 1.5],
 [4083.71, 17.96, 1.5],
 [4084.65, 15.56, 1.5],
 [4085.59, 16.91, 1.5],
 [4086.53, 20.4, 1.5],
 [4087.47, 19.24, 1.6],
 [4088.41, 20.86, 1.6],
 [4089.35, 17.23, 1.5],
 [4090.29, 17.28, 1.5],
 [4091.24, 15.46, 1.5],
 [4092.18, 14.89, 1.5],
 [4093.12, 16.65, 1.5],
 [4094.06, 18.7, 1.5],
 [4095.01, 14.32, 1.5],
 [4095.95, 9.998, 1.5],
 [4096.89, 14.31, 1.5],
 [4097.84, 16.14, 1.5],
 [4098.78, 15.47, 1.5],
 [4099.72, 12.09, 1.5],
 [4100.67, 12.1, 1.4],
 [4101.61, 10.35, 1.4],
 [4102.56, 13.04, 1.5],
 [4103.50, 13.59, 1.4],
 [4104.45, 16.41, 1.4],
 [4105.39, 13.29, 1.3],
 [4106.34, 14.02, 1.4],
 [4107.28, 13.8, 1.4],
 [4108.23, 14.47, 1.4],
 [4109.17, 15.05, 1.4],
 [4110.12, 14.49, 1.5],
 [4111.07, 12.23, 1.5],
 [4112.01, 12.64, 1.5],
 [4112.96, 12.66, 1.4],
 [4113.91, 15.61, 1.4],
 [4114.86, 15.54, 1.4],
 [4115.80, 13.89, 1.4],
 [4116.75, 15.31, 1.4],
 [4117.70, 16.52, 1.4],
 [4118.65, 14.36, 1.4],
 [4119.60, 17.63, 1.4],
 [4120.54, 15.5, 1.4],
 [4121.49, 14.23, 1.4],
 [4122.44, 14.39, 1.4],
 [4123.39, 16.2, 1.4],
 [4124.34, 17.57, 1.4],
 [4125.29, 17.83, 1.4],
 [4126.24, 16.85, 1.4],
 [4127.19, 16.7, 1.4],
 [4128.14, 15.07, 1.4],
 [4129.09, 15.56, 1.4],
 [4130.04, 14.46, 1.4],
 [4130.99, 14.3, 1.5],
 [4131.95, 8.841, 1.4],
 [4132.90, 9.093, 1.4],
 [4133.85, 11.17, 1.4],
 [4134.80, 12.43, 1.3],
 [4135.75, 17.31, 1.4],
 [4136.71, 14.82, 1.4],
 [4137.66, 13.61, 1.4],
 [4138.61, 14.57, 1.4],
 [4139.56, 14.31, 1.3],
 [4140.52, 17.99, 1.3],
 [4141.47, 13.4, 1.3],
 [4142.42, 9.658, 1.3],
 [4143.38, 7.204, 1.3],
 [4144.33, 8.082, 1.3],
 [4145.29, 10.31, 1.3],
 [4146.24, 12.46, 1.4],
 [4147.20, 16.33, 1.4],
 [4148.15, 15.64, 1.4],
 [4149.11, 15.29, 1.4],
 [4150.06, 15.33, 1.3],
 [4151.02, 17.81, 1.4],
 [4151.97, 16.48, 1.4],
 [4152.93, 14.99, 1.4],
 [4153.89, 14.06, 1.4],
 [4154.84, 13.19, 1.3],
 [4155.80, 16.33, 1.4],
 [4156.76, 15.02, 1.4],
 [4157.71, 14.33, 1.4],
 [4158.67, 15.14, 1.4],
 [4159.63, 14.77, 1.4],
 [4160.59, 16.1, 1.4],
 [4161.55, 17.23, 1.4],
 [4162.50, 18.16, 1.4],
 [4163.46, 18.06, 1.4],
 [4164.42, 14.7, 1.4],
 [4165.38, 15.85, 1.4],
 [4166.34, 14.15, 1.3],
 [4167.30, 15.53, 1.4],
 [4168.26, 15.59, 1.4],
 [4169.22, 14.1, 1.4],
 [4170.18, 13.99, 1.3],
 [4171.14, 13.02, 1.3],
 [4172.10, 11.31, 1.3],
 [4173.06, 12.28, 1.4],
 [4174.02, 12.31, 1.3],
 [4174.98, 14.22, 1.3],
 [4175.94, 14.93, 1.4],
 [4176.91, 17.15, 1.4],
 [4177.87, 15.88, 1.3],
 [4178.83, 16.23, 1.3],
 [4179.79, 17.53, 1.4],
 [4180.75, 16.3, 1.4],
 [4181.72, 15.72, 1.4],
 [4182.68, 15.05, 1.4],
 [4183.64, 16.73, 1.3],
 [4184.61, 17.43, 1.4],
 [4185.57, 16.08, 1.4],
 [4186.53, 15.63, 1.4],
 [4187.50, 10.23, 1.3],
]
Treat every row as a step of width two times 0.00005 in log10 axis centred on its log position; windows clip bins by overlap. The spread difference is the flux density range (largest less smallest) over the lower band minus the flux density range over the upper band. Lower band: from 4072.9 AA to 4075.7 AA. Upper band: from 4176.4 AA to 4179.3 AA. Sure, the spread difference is 3.8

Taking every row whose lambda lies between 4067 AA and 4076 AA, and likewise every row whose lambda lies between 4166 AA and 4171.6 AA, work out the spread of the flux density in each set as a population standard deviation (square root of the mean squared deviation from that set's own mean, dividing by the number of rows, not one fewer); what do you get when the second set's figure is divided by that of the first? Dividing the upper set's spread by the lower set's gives 0.26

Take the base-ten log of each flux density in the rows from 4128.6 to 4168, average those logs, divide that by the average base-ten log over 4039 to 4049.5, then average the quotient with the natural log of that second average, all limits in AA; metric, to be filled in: 0.570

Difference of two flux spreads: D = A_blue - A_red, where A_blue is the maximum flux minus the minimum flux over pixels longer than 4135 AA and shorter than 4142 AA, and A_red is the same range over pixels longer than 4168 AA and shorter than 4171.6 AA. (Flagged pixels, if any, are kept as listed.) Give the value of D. 2.0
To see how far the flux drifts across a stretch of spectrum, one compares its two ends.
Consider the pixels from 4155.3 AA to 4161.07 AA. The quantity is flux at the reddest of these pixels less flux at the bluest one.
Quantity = 0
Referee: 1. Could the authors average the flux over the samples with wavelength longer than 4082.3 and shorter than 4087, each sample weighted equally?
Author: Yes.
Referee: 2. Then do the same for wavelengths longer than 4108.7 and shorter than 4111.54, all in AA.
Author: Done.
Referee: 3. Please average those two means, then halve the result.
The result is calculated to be 7.7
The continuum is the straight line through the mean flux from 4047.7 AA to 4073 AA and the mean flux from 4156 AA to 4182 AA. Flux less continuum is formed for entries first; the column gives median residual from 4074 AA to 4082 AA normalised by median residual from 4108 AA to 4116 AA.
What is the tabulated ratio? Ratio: 2.3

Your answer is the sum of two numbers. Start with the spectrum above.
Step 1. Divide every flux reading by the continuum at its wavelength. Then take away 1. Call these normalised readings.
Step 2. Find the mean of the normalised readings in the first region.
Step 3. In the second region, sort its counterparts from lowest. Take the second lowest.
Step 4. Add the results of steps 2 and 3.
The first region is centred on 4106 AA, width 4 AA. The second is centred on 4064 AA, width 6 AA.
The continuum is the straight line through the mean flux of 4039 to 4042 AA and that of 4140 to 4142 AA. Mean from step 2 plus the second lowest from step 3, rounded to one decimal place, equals -0.5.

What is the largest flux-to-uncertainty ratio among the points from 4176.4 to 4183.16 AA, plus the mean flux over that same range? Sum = 28.8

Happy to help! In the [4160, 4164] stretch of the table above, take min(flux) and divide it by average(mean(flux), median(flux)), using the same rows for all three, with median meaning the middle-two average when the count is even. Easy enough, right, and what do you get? 0.92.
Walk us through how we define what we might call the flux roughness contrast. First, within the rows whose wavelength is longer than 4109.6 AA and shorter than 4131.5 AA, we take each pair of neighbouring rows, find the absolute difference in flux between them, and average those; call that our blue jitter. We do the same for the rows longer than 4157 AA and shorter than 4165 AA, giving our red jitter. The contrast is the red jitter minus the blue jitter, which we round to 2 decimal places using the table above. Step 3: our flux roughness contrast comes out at -0.08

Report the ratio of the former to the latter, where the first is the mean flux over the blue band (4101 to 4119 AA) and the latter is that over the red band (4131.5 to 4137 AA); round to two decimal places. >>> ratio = 1.15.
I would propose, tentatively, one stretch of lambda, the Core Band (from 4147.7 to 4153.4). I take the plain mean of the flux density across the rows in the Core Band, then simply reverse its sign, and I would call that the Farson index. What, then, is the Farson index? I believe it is -15.9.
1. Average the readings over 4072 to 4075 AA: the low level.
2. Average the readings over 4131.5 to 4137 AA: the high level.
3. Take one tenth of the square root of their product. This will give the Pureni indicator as 1.29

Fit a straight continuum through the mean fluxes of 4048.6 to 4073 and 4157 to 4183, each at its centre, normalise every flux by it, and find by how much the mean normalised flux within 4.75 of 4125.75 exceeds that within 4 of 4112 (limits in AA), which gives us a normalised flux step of 0.11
